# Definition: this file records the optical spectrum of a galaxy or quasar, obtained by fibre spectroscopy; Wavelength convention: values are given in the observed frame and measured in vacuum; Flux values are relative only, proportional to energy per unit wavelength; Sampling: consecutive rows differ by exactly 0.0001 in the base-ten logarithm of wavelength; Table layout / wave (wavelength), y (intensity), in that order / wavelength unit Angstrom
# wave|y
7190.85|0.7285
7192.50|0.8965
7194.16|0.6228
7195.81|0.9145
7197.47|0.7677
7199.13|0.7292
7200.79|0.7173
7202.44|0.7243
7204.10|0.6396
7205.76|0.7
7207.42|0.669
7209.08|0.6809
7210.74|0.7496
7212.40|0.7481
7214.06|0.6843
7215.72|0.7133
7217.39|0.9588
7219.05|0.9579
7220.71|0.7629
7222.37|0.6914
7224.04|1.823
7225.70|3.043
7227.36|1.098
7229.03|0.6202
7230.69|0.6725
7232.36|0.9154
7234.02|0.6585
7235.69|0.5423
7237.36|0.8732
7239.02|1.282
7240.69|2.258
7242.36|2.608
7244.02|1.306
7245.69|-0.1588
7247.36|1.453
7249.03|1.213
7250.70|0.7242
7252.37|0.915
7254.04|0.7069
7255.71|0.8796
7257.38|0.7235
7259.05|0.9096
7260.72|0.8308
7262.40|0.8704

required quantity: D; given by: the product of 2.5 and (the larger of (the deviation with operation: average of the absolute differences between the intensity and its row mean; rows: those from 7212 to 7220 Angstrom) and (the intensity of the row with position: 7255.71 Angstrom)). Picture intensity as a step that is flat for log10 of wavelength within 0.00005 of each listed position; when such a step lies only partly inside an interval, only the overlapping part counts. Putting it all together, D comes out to 2.20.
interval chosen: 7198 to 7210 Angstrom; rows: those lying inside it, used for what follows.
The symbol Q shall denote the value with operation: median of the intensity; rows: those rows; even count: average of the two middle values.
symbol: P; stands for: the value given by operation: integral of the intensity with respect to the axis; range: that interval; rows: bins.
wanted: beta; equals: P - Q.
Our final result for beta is 7.7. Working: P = 8.4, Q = 0.70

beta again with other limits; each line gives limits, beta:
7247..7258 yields 9.3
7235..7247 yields 13.9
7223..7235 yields 14.0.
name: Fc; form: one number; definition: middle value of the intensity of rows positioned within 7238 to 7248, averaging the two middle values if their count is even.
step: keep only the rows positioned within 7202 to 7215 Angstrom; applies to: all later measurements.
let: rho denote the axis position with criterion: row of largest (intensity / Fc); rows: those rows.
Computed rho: 7210.74 Angstrom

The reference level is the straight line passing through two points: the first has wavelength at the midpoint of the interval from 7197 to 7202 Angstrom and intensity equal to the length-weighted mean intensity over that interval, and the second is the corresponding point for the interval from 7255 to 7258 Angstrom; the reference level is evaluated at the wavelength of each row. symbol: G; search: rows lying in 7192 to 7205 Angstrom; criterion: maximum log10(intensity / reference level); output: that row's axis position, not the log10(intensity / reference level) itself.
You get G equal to 7195.81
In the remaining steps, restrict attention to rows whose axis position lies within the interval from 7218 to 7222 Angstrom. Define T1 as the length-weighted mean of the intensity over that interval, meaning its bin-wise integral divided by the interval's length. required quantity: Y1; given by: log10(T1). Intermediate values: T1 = 0.8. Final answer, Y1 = -0.07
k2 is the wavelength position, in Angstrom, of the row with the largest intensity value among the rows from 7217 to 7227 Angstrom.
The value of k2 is 7225.70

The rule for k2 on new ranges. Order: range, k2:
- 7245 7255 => 7247.36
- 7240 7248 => 7242.36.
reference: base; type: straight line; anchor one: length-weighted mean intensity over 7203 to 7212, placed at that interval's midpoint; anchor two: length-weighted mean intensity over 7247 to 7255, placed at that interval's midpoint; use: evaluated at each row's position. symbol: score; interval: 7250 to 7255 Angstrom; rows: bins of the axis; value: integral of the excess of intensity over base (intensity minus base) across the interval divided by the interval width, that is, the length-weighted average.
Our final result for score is -0.20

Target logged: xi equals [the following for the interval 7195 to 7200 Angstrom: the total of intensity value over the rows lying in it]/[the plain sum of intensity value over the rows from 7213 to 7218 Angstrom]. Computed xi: 1.02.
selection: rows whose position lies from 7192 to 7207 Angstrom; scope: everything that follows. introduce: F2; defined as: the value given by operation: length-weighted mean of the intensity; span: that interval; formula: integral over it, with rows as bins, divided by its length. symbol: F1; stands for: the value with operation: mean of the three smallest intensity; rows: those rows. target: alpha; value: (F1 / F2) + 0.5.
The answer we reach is 1.38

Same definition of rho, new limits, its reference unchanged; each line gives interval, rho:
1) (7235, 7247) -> 7242.36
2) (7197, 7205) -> 7197.47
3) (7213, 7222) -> 7217.39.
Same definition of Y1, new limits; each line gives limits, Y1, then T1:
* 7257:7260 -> -0.08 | 0.8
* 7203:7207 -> -0.17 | 0.7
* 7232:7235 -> -0.12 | 0.8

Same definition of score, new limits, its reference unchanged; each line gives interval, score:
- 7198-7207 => 0.04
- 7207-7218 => 0.02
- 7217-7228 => 0.56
